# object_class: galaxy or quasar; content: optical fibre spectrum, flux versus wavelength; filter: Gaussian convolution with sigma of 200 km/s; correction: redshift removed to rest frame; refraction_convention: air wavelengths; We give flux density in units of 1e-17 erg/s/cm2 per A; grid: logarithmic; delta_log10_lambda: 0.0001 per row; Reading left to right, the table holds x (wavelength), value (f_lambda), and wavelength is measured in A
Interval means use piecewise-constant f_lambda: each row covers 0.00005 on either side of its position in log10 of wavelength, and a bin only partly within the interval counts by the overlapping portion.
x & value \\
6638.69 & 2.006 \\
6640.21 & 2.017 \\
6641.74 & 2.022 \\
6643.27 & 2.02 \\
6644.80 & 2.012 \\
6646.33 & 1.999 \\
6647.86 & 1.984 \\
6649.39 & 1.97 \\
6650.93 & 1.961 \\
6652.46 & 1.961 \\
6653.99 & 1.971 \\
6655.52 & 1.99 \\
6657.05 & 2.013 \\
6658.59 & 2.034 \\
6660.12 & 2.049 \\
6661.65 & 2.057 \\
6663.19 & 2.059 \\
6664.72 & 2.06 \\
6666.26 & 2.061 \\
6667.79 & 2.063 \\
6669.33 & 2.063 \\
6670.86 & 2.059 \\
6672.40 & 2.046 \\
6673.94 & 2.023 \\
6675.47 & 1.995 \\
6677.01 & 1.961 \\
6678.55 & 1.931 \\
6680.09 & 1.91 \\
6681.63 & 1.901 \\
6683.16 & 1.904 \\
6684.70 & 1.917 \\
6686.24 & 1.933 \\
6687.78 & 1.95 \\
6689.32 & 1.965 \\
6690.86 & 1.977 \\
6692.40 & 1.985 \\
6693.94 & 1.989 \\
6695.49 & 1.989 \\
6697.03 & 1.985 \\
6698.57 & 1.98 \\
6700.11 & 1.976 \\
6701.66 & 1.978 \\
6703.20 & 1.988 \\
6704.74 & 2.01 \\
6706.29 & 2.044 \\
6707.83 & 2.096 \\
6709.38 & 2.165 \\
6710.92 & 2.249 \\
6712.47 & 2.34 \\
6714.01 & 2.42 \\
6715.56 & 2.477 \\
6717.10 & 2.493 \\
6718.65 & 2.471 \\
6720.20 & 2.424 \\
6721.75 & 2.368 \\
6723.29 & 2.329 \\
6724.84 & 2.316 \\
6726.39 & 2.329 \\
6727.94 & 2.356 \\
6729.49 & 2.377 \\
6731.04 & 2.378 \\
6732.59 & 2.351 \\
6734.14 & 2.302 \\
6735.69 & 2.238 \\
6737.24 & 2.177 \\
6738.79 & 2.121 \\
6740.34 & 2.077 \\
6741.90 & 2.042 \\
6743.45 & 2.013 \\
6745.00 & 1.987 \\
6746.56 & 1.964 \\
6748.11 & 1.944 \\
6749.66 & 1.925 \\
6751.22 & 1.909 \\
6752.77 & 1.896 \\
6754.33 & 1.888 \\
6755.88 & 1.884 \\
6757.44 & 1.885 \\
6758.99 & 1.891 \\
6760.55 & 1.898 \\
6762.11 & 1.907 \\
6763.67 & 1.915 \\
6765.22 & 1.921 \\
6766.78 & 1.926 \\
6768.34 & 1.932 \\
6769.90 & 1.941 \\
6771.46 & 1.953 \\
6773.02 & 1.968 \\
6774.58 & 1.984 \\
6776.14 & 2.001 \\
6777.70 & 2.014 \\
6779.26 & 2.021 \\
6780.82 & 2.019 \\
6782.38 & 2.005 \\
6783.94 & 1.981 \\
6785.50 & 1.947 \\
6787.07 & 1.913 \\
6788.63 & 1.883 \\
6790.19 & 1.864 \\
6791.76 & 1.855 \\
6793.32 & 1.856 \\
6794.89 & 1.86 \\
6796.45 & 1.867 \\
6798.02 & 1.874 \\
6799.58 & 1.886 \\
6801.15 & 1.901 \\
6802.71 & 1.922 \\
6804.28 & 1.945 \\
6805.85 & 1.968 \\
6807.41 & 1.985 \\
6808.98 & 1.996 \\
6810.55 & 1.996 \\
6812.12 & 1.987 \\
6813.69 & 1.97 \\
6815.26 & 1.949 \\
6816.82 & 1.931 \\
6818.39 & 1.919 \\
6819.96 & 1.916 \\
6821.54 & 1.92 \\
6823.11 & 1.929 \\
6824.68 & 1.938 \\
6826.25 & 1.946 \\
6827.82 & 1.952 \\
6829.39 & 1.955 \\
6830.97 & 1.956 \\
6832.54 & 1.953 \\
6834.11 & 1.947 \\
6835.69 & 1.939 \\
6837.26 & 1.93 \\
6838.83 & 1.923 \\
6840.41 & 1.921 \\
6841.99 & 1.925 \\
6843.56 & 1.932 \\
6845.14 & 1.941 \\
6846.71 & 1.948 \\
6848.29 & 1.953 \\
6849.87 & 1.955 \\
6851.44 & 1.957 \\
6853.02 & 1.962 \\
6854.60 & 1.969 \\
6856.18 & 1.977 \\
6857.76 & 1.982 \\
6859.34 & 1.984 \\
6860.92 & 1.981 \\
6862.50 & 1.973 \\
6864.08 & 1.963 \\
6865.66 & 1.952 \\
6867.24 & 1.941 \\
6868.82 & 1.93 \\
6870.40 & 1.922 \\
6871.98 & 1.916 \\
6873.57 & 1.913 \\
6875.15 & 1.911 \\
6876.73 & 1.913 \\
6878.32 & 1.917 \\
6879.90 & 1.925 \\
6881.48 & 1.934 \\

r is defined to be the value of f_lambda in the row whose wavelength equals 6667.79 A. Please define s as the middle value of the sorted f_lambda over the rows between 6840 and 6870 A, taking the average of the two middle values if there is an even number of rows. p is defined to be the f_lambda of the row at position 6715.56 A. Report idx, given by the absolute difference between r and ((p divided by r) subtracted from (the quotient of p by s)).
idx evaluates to 2.00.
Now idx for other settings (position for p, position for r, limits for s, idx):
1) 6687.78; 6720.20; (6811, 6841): 2.22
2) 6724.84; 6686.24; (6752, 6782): 1.93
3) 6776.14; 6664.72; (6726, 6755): 2.07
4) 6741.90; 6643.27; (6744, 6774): 1.97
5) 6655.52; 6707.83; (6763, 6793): 2.02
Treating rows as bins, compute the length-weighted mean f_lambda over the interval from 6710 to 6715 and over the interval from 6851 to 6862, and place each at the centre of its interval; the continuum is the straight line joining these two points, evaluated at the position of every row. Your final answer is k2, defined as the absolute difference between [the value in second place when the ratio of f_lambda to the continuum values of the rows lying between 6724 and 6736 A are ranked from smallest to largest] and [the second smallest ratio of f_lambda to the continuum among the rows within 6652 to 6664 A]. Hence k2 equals 0.21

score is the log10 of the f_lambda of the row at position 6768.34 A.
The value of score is 0.286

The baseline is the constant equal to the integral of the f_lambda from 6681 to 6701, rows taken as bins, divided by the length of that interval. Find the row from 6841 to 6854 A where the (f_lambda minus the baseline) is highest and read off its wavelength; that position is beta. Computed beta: 6853.02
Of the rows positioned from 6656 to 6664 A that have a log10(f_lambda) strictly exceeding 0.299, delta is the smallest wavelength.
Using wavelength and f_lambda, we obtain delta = 6657.05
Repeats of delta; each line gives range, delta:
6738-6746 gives 6738.79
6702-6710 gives 6704.74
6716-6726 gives 6717.10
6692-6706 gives 6704.74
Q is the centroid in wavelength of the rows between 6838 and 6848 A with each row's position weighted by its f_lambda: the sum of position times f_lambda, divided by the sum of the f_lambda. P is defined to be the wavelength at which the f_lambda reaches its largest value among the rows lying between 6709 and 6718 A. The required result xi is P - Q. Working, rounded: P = 6717.10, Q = 6842.8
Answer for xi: -125.7 A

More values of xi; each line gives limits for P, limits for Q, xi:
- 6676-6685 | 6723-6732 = -50.2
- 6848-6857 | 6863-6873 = -11.8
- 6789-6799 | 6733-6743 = 60.1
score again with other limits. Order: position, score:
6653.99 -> 0.295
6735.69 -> 0.350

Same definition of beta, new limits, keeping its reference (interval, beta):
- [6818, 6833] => 6830.97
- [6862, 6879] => 6862.50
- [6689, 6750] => 6717.10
